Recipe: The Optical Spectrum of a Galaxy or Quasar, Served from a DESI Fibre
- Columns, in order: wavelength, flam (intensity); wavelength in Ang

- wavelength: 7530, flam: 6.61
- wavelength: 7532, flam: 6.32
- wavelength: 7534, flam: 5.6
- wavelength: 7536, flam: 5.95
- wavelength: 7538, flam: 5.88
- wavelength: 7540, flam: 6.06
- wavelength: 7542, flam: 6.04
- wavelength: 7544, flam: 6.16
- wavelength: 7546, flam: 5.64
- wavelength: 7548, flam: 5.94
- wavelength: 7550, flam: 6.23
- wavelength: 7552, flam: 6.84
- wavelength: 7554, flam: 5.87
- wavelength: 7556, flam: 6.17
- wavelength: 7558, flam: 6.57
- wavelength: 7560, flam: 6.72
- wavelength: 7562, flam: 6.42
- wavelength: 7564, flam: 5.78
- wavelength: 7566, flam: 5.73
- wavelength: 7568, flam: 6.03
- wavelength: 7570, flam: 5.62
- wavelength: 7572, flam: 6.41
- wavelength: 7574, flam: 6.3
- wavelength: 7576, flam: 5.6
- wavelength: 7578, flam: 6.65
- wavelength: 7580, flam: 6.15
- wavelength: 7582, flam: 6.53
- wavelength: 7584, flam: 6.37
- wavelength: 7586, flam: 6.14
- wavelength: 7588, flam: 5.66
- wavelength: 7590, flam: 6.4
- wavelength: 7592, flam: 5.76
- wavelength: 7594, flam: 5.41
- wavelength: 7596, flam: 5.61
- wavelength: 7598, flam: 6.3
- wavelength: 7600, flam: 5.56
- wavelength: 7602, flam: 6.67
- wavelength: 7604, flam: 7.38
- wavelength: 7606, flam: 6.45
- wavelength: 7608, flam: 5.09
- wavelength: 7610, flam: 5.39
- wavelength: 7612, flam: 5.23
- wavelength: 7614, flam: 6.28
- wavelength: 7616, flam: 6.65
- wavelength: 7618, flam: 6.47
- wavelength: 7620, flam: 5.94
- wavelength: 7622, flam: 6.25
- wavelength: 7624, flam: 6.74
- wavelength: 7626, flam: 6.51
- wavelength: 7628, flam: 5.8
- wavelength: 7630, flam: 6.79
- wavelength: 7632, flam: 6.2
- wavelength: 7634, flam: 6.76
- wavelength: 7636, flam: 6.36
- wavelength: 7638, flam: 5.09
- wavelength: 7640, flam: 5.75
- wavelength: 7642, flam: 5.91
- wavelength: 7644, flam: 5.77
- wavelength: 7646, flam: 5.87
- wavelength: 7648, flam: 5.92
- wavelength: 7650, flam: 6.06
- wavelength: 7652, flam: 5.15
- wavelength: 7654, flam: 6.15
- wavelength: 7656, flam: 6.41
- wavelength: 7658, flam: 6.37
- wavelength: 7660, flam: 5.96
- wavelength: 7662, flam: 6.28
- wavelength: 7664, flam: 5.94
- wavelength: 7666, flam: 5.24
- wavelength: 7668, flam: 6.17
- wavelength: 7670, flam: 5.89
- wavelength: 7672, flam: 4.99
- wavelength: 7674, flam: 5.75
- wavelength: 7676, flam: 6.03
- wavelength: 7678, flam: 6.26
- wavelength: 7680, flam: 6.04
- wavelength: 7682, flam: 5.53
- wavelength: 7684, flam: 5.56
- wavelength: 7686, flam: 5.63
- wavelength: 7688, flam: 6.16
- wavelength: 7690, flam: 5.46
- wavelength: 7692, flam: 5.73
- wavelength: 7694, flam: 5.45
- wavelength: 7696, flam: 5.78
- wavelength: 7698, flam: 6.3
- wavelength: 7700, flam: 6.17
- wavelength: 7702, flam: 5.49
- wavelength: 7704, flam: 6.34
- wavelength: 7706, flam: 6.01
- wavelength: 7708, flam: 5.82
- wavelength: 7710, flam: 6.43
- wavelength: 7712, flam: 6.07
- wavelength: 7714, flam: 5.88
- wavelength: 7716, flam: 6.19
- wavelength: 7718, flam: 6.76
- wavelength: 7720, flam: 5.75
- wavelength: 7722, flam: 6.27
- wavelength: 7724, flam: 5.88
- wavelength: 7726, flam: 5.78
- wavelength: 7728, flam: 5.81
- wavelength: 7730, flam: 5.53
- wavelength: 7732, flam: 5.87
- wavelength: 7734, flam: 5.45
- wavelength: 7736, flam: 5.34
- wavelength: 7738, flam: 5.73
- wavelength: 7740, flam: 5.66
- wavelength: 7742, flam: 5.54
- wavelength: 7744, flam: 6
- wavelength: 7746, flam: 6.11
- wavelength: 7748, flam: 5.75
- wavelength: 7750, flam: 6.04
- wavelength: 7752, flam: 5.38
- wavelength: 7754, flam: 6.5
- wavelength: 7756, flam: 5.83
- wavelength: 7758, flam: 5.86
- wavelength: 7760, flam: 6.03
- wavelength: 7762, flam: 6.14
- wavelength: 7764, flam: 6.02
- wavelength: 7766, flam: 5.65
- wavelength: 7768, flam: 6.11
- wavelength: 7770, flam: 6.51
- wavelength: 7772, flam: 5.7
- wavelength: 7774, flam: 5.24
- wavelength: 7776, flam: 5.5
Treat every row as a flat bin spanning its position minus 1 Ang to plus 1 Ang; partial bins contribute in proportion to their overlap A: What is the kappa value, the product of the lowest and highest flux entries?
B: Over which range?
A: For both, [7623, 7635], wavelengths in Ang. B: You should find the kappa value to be 39.4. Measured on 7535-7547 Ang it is 34.7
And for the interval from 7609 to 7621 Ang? 34.8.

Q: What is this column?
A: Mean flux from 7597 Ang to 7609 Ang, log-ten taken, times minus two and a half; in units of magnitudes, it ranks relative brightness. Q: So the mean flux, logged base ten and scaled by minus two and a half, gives -1.988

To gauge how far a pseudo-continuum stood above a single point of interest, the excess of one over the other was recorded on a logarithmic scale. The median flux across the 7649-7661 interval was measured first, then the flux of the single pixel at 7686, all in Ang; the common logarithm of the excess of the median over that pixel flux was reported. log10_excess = -0.32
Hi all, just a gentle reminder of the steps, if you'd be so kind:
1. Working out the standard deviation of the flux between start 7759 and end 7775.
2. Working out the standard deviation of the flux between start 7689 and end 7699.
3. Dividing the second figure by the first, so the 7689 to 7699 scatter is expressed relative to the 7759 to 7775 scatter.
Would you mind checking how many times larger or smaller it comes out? 0.9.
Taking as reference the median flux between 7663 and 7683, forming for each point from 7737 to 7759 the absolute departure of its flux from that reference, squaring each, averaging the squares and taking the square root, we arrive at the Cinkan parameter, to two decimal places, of 0.30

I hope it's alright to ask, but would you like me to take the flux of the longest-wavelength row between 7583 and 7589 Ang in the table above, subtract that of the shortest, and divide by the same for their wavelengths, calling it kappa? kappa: -0.18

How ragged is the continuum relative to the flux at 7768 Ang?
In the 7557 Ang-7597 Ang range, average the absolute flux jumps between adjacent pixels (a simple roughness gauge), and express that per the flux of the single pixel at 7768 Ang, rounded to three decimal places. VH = 0.070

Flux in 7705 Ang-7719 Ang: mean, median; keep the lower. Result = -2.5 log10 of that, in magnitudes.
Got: -1.96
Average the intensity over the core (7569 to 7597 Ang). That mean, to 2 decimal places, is 6.04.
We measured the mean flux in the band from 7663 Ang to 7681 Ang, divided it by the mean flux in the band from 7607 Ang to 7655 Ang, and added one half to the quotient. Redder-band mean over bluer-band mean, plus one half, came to 1.468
